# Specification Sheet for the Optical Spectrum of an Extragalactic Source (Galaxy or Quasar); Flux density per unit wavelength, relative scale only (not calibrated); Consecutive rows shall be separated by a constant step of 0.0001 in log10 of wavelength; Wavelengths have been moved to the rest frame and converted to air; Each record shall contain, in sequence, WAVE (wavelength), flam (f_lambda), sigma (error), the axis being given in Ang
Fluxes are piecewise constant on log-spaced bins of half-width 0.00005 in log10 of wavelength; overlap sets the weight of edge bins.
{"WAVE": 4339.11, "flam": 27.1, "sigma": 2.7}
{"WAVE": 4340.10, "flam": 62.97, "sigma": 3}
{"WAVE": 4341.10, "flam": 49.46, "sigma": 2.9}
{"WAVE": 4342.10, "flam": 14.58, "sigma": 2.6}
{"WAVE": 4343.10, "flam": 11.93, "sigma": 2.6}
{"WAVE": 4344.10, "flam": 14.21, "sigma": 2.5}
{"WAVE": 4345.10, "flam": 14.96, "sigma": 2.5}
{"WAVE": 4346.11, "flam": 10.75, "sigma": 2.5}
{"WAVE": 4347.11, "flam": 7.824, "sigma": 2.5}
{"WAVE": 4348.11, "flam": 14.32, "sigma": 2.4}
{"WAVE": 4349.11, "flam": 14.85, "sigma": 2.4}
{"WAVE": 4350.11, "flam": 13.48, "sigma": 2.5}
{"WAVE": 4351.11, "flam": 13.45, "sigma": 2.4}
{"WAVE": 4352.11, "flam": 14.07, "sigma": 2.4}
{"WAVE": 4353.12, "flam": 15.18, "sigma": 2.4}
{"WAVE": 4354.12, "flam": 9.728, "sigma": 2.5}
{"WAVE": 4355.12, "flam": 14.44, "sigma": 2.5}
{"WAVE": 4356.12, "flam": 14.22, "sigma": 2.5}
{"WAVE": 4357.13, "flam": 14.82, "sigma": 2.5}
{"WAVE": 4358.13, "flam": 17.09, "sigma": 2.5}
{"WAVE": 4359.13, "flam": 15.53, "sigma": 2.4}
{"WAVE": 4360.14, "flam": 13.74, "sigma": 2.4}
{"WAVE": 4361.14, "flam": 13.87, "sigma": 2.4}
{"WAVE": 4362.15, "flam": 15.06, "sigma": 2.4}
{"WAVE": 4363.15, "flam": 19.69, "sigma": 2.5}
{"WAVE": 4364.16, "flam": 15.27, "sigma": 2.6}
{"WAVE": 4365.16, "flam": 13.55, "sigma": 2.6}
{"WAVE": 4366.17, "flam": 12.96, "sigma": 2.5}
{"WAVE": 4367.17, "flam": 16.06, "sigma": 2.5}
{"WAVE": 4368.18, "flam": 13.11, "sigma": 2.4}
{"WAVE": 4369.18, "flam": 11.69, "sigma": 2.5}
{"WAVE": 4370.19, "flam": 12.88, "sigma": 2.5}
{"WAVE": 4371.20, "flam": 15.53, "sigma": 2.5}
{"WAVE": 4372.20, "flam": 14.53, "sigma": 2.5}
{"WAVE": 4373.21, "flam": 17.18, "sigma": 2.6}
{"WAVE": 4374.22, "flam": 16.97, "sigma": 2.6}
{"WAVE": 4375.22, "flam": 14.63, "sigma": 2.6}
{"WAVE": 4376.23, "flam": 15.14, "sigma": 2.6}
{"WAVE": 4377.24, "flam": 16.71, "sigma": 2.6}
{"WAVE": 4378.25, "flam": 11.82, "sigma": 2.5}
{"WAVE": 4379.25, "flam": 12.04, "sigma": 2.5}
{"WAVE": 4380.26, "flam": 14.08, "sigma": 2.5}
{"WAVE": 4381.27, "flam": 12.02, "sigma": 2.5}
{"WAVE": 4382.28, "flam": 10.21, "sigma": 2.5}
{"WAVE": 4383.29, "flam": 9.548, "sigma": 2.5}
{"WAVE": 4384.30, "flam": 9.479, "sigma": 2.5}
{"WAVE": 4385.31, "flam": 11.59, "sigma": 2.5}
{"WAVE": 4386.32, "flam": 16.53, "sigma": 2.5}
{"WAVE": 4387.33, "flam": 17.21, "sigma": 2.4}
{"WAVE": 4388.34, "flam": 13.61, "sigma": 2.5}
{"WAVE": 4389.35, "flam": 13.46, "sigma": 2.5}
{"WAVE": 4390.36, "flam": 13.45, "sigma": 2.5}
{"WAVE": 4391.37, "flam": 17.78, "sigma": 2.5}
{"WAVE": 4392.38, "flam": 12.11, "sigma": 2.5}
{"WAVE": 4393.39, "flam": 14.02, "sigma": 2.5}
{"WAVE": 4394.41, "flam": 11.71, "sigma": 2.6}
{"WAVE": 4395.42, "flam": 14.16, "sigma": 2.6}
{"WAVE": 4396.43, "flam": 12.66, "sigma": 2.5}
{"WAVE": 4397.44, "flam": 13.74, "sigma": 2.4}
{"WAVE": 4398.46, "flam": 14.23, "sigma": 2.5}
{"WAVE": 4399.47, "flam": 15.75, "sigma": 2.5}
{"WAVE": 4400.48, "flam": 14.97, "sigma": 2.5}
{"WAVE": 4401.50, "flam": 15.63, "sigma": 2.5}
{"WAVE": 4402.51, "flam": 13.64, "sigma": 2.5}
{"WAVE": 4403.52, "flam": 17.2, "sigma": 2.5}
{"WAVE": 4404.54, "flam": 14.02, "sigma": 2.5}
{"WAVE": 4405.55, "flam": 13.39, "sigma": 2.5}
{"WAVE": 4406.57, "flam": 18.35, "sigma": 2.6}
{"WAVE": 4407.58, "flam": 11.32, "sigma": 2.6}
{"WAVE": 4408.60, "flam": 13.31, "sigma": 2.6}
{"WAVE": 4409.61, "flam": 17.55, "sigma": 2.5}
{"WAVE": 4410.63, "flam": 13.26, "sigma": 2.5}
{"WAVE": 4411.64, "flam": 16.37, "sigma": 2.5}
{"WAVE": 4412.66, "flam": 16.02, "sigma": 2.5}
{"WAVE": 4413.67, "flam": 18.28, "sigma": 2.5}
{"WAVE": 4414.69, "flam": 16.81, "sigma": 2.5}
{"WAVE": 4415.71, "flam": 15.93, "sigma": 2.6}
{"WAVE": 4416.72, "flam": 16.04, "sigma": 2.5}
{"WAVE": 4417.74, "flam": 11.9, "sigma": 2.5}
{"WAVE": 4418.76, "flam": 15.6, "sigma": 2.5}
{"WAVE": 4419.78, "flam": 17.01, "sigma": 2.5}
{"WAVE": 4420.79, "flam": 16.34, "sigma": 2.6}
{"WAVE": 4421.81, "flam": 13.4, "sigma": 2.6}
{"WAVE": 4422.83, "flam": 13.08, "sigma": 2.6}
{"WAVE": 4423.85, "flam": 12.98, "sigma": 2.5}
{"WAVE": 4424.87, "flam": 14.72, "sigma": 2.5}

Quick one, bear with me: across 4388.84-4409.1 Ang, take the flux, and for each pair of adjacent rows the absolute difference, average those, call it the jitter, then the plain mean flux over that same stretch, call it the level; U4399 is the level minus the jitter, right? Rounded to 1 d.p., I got 11.8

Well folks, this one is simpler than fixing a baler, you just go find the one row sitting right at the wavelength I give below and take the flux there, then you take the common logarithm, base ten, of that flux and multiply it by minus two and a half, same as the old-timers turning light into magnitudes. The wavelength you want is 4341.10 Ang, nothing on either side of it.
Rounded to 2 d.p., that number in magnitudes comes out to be -4.24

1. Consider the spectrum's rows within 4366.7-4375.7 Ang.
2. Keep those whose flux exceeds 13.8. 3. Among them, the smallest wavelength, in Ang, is 4367.17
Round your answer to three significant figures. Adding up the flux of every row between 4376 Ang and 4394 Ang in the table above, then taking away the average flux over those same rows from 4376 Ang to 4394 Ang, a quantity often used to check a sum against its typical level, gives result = 227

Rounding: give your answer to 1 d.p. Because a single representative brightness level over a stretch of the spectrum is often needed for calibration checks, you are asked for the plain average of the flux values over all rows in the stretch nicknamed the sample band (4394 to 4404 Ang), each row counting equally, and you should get 14.4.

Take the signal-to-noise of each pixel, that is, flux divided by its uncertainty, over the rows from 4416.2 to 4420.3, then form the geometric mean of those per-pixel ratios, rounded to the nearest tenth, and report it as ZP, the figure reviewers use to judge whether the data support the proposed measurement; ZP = 6.0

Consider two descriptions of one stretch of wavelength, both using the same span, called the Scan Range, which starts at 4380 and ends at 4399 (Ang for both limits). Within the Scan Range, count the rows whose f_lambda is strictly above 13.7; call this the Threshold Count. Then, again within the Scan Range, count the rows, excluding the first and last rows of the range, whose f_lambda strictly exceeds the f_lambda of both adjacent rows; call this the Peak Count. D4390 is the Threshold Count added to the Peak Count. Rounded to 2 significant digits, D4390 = 12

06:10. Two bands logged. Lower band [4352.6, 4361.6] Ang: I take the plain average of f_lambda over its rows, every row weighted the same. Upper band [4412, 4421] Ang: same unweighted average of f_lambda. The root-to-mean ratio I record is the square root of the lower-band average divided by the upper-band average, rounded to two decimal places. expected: 0.24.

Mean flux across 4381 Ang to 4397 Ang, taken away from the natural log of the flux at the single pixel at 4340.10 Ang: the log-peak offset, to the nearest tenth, -9.0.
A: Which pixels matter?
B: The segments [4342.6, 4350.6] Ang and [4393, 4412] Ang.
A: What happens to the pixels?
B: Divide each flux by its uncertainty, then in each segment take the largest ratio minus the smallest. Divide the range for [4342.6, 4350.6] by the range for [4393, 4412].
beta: 1.13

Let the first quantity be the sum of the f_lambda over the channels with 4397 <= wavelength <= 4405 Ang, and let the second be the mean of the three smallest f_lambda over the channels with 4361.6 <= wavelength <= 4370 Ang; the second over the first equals 0.106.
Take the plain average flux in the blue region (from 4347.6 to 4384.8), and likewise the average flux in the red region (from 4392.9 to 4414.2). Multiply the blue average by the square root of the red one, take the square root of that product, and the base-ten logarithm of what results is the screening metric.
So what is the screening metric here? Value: 0.866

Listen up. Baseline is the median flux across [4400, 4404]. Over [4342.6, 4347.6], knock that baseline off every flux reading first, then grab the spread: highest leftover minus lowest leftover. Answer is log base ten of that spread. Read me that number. 0.85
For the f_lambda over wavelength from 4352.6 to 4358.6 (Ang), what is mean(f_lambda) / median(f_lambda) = 0.97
